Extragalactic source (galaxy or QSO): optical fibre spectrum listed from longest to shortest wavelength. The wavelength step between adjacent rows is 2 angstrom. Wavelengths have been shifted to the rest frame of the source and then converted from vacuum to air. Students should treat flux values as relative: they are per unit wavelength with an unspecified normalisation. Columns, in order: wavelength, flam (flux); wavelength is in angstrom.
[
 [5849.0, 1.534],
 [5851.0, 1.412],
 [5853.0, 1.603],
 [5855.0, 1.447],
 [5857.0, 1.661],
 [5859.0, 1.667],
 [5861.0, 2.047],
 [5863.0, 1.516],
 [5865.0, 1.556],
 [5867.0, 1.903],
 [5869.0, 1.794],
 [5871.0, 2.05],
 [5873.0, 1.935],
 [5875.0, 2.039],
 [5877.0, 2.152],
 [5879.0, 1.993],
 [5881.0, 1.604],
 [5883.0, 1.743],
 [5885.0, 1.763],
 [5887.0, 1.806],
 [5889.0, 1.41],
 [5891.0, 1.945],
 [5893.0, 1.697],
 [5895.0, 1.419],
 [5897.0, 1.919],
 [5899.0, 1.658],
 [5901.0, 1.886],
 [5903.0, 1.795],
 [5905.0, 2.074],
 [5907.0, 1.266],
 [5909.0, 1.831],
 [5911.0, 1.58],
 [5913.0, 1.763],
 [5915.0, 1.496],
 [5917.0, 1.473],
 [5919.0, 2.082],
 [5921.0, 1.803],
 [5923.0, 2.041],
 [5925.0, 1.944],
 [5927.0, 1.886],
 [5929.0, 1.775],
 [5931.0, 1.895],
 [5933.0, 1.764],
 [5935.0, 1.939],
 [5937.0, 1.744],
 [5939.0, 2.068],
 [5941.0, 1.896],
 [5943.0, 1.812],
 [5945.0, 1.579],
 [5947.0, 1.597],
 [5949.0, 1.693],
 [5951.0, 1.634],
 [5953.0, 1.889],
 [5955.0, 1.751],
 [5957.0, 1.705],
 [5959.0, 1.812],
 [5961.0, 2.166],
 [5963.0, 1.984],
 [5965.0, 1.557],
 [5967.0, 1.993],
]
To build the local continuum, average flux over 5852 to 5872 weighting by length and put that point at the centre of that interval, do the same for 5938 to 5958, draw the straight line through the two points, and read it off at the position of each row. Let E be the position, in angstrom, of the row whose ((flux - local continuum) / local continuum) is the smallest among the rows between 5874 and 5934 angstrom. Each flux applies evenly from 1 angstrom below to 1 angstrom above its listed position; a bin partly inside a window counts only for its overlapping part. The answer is 5907.0 angstrom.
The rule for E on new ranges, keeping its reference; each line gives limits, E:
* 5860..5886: 5863.0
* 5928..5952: 5945.0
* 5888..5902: 5889.0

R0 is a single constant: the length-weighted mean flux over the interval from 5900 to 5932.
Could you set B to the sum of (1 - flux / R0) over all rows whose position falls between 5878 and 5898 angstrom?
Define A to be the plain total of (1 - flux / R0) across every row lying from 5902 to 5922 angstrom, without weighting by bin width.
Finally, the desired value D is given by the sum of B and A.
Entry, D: 0.71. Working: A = 0.39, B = 0.3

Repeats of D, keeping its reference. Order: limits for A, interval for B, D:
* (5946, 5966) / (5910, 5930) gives 0.06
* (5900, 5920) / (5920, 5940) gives -0.21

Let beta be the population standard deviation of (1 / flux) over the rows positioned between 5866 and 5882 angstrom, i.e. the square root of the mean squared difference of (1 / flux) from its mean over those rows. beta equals 0.047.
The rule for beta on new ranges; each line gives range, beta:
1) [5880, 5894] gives 0.058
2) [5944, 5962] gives 0.051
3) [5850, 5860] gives 0.046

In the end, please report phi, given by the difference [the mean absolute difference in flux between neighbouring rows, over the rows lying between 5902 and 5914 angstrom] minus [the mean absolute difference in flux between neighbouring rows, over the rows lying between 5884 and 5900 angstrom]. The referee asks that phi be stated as 0.09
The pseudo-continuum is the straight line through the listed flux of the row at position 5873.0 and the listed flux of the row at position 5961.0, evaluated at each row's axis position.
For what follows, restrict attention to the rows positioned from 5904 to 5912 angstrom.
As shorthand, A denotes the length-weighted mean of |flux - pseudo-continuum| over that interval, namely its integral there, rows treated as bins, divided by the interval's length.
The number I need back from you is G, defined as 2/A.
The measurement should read 5.5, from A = 0.37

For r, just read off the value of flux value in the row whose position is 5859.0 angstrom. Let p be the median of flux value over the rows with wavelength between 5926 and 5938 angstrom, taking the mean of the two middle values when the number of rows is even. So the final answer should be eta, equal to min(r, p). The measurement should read 1.67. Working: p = 1.83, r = 1.667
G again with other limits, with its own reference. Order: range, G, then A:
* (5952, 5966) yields 6.2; 0.32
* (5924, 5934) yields 8.7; 0.23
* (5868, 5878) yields 18.0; 0.11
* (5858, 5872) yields 10.1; 0.20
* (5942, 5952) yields 4.3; 0.47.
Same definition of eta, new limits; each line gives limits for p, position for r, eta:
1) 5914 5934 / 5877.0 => 1.84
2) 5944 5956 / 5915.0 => 1.50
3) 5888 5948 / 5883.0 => 1.74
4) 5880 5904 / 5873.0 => 1.75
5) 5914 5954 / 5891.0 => 1.81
